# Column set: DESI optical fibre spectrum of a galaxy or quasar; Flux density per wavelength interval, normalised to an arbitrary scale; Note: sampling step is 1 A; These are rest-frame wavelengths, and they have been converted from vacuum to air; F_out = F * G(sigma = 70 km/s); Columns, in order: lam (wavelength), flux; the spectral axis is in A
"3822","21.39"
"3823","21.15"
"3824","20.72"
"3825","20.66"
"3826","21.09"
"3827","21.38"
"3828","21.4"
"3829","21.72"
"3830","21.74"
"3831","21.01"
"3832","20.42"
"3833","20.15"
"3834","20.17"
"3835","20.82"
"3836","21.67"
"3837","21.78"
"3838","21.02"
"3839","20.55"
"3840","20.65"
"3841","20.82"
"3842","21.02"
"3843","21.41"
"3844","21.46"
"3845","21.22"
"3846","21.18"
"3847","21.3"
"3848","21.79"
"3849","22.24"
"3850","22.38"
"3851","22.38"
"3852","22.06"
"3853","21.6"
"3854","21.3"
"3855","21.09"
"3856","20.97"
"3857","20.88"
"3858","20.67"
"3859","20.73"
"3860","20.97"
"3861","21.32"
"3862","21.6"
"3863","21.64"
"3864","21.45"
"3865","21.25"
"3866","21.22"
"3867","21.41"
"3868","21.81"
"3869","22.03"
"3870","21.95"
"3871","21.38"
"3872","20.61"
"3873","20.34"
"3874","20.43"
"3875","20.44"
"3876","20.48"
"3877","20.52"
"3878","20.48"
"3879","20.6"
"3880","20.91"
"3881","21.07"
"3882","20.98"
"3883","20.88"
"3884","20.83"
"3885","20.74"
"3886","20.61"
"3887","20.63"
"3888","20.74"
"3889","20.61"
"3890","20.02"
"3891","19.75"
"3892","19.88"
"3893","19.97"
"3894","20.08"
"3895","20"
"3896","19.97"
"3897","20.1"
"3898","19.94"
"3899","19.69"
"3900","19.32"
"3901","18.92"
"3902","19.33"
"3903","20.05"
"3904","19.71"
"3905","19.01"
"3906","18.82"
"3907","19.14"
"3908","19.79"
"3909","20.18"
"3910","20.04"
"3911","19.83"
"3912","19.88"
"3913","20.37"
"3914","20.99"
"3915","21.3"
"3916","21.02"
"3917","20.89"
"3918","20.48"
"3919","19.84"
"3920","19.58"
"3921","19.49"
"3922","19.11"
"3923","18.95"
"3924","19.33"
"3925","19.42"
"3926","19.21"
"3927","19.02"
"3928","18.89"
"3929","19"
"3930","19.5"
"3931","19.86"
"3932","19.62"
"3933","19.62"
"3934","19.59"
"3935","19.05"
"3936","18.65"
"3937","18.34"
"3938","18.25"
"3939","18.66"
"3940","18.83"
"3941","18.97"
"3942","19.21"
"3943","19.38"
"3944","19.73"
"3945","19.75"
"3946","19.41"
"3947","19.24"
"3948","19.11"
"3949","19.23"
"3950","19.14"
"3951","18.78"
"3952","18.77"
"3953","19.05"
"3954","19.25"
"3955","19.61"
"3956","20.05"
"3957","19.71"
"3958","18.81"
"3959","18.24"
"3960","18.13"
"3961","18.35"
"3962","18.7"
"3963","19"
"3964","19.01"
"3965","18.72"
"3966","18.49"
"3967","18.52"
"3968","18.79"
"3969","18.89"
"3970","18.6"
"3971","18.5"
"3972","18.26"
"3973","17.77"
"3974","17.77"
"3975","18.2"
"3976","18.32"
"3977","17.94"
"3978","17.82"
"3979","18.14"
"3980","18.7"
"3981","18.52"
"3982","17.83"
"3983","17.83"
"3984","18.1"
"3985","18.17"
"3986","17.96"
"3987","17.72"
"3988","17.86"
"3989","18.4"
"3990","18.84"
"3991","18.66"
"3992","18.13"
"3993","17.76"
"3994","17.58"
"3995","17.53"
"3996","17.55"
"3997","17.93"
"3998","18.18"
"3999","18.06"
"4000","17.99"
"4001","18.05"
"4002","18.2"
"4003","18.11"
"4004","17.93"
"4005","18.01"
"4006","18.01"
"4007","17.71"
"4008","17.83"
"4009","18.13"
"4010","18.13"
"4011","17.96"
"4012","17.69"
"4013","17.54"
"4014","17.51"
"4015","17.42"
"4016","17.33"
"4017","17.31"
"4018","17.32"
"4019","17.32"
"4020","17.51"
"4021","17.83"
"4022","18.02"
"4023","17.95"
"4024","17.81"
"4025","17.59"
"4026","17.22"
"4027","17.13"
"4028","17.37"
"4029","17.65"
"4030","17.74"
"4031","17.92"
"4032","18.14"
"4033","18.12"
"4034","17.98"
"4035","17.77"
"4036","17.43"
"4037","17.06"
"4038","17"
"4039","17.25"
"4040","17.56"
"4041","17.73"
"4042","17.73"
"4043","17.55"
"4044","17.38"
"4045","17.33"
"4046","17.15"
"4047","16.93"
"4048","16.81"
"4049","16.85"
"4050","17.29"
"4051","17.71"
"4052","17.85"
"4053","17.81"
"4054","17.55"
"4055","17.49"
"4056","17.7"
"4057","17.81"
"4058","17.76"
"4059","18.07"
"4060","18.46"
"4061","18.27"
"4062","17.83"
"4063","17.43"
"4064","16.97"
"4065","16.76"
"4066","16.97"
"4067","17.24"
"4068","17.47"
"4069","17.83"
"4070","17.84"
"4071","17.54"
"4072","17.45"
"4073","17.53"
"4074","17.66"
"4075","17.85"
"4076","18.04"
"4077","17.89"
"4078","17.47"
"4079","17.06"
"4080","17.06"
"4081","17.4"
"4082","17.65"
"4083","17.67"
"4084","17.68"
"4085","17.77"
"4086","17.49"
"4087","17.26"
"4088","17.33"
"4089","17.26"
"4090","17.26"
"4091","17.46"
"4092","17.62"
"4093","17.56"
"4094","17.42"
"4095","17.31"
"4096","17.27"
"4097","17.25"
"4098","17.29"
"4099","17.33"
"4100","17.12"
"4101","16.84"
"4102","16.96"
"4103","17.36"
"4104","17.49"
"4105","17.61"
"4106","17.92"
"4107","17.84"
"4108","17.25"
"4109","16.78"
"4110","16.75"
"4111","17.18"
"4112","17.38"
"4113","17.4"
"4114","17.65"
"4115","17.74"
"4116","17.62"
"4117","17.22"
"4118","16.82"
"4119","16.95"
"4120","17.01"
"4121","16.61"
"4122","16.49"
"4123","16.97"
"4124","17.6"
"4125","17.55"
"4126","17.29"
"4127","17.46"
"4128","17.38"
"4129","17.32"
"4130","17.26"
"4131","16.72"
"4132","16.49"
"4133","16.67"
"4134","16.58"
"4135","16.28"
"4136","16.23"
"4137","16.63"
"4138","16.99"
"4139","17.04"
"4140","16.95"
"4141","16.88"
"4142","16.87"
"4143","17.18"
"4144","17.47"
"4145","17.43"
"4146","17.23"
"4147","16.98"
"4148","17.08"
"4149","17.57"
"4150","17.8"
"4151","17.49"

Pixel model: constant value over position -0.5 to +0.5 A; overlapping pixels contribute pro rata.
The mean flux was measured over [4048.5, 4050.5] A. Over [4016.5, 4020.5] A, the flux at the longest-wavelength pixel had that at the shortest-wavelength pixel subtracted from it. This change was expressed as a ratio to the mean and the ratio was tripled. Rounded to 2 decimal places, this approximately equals 0.04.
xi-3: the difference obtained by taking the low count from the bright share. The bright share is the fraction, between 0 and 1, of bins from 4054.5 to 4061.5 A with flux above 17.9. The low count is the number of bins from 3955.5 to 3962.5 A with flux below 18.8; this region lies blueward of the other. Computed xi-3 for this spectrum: -4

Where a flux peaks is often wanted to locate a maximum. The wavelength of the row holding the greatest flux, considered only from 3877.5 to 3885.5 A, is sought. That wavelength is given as 3881 A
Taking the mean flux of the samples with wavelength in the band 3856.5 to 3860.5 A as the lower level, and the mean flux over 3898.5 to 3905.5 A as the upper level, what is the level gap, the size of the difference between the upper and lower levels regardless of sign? 1.38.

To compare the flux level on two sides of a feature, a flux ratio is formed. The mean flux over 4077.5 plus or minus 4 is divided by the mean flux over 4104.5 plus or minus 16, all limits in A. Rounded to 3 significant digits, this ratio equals 1.01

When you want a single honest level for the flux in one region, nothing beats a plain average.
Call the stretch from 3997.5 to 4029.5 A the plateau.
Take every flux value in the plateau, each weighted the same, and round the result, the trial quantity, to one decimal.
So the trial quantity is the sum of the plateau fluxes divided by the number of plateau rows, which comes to 17.7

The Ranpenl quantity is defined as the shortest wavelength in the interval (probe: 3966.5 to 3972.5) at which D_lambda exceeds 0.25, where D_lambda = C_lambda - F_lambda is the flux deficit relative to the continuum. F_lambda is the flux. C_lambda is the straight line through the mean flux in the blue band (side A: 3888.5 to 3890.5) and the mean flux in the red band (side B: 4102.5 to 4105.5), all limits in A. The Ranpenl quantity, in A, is 3967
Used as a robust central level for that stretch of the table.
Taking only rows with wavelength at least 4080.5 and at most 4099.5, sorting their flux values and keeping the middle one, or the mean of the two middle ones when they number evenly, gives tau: 17.4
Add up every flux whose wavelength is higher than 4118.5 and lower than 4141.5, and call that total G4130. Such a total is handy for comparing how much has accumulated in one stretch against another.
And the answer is 389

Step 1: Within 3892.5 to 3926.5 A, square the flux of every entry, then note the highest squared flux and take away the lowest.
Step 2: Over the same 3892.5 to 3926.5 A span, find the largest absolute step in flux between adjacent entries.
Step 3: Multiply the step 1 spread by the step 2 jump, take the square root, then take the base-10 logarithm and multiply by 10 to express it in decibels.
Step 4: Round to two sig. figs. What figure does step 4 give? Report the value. 9.3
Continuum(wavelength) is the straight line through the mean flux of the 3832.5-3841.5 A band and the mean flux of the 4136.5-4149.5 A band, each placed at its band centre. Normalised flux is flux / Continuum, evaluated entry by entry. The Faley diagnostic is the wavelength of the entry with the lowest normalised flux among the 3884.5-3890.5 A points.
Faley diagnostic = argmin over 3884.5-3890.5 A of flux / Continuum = 3890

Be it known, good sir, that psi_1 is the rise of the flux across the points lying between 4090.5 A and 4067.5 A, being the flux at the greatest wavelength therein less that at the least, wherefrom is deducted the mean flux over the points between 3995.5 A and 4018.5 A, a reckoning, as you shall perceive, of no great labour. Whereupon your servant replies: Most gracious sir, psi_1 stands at -18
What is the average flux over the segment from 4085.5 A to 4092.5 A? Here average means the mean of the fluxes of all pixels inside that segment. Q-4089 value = 17.4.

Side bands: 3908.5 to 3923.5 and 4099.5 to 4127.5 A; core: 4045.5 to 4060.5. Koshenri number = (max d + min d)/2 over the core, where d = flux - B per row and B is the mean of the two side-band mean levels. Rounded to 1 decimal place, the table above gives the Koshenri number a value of -1.1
